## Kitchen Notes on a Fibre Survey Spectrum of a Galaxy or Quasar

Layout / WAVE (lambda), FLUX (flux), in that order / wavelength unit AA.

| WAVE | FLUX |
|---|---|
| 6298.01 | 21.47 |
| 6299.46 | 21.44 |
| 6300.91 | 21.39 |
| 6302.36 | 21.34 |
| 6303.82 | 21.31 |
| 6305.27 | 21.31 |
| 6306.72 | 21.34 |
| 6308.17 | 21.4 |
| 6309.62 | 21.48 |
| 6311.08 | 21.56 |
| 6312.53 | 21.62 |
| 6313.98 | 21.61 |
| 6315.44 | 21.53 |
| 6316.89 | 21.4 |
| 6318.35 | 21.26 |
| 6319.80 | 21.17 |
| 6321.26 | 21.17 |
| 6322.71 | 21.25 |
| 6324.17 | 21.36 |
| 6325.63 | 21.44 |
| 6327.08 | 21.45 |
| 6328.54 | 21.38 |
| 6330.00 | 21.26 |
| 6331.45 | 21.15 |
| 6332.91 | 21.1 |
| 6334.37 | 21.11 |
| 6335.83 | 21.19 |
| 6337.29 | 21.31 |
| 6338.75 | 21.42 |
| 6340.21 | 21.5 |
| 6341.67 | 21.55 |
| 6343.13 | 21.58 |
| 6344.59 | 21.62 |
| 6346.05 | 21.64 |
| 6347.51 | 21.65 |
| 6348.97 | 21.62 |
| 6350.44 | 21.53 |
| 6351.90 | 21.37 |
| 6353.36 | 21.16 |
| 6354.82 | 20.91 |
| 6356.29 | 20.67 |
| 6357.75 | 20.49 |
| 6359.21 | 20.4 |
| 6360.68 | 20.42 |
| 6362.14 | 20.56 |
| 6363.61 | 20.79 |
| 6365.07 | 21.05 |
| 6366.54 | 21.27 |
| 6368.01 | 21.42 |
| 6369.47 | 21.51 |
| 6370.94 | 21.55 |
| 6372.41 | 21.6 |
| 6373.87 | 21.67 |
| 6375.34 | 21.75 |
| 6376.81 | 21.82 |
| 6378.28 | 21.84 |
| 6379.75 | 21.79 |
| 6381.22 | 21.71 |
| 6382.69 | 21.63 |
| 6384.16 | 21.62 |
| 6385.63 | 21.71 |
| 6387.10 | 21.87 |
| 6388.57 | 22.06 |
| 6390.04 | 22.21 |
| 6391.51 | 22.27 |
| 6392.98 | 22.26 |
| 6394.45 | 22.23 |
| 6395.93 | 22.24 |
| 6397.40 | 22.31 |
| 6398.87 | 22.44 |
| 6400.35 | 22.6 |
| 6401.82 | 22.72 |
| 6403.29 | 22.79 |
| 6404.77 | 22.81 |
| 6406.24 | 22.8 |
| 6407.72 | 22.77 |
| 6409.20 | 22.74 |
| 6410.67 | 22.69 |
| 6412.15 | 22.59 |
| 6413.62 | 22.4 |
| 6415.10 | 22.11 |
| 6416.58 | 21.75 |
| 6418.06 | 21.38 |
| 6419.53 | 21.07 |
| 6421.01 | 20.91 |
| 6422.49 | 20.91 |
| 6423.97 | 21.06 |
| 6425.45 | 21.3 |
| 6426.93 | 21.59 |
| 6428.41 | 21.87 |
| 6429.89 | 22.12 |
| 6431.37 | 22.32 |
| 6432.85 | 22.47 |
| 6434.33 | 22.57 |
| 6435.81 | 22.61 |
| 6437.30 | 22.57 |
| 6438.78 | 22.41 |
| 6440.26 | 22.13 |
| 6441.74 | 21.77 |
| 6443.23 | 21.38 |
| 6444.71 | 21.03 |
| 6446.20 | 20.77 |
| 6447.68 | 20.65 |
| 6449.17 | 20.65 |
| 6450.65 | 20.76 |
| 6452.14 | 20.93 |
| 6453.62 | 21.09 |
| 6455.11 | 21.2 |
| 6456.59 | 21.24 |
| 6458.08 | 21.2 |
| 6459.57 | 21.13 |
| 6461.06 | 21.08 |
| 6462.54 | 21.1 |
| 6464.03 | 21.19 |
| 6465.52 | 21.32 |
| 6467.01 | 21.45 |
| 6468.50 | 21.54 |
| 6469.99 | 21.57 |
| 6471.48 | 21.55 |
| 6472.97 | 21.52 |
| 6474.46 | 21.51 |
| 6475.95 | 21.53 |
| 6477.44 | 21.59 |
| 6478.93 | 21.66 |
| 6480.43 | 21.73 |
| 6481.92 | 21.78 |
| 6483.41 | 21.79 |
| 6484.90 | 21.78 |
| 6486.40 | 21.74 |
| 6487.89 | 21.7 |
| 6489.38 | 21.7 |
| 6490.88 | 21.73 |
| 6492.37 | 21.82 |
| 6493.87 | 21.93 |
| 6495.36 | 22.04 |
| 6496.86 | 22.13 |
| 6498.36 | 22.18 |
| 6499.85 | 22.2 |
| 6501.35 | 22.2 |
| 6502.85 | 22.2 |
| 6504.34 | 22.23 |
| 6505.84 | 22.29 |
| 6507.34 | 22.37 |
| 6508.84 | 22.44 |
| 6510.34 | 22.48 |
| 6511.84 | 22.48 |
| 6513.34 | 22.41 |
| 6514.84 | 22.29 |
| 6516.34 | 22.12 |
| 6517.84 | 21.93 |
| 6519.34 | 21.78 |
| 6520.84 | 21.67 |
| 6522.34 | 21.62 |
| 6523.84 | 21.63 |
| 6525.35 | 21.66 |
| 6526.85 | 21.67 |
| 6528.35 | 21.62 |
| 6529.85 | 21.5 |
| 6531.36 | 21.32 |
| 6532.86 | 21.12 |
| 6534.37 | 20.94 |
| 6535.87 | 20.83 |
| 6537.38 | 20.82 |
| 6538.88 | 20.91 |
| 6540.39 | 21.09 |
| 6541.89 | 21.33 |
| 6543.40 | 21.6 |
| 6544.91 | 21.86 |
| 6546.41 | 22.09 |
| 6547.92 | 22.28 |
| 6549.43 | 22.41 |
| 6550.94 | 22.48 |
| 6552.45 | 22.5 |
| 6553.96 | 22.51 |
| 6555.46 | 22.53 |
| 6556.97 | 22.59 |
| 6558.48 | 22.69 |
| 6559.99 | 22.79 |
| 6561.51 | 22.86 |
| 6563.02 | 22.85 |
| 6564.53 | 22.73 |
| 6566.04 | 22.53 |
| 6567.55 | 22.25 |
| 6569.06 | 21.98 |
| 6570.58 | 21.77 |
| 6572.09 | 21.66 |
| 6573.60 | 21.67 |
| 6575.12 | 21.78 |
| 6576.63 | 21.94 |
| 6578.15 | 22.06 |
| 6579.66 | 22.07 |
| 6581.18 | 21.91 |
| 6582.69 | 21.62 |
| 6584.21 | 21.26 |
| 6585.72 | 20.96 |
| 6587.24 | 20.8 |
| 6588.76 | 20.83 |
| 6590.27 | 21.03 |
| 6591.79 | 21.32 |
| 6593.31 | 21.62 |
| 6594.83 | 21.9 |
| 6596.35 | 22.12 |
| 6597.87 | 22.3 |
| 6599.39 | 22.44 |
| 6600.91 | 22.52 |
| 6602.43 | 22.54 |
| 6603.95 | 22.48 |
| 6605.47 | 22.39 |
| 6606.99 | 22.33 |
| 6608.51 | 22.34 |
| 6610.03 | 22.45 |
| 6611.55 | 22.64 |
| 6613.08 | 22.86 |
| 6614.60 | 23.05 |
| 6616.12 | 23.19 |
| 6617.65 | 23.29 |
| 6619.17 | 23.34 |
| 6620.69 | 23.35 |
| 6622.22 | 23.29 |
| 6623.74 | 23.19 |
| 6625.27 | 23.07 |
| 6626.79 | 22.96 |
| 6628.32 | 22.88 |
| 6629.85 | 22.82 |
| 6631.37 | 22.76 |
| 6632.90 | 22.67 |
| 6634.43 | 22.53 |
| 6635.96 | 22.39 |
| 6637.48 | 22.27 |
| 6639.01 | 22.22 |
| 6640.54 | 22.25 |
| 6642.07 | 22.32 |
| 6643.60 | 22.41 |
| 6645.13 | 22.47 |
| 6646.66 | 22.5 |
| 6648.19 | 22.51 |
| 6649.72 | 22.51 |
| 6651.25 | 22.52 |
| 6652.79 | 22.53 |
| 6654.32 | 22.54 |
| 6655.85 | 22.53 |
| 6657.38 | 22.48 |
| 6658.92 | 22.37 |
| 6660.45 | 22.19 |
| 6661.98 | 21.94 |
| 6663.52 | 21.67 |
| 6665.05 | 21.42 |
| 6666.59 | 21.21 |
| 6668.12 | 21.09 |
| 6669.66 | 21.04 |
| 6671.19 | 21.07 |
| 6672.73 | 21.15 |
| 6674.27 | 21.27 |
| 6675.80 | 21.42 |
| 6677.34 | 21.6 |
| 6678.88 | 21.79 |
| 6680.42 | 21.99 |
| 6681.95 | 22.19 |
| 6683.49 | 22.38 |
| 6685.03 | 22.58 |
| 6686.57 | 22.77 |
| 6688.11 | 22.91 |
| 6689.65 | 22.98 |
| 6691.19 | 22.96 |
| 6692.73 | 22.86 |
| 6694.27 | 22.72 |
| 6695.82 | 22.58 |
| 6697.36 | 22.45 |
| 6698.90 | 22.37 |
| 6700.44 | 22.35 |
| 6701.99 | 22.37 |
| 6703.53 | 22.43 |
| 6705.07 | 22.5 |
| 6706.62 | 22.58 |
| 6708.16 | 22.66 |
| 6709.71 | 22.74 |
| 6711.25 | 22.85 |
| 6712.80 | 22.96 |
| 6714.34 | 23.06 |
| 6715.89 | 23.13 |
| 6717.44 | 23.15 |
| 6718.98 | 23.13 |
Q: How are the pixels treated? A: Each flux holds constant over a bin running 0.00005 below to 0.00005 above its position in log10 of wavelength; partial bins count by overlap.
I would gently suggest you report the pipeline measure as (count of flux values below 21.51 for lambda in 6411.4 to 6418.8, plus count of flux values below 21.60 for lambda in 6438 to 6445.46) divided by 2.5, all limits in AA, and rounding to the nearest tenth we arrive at 1.2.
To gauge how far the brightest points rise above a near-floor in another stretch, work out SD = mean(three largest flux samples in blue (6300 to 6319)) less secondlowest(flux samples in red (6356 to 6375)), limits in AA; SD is 1.2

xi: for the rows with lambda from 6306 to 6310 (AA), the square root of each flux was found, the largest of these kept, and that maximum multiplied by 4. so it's 18.5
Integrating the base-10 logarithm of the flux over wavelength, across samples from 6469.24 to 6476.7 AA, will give 9.9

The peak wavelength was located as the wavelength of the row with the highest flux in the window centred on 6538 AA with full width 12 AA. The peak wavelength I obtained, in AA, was 6543.40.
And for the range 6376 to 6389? 6388.57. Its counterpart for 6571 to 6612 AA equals 6611.55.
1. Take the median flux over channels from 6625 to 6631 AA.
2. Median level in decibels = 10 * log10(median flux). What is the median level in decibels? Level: 13.6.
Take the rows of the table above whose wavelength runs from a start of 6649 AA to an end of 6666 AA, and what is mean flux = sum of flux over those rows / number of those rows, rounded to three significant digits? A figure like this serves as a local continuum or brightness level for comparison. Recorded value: 22.2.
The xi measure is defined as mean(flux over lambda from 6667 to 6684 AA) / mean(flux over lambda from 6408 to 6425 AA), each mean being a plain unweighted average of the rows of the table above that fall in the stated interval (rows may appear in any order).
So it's 0.99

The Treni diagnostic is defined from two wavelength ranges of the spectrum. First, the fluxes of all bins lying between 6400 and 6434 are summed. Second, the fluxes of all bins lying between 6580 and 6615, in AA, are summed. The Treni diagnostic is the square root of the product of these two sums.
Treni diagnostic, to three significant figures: 507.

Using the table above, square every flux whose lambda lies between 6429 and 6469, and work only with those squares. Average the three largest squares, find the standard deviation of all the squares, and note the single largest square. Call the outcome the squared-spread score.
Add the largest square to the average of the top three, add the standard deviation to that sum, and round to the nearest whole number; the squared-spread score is 1049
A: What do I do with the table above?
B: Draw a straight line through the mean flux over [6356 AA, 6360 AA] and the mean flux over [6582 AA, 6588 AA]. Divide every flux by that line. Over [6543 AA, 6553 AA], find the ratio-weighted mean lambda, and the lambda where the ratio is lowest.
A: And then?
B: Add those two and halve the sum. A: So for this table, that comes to 6545.7 AA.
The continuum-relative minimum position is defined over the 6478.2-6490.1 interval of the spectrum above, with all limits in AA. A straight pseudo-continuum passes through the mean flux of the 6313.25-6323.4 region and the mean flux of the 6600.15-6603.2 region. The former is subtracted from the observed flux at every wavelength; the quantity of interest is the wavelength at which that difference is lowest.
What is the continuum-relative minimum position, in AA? 6489.38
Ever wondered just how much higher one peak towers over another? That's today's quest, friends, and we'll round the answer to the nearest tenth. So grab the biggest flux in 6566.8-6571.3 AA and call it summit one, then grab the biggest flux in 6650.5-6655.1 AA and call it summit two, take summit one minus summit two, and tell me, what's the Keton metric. -0.3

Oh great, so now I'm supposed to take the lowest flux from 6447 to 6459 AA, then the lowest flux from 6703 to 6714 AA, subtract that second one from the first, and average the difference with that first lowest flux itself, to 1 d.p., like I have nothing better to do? 9.4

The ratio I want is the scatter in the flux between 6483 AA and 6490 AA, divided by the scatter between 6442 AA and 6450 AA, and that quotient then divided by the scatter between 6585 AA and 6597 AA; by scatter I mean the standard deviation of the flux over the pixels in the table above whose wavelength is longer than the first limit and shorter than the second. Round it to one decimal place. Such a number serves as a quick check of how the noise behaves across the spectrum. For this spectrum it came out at 0.3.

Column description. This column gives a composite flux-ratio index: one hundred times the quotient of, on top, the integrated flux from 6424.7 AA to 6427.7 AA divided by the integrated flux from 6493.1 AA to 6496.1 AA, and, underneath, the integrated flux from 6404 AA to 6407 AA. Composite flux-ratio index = 1.43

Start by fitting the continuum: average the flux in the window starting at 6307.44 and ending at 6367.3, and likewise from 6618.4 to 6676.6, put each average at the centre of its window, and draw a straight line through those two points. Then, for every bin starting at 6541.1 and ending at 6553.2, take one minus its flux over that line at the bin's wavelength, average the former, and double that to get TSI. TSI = -0.010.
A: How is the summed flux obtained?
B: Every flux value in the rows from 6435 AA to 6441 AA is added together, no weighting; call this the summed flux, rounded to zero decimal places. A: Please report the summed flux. 90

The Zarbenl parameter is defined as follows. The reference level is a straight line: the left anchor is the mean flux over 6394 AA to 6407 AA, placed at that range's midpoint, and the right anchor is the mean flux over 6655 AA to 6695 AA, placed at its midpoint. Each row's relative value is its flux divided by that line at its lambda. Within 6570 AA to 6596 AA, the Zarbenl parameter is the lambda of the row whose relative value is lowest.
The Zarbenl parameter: 6587.24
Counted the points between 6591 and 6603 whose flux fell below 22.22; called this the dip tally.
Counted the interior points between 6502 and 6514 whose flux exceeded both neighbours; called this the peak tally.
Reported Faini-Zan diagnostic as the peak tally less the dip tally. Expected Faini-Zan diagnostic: -4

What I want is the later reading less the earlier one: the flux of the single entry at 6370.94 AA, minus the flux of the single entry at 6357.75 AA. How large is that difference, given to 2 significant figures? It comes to 1.1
